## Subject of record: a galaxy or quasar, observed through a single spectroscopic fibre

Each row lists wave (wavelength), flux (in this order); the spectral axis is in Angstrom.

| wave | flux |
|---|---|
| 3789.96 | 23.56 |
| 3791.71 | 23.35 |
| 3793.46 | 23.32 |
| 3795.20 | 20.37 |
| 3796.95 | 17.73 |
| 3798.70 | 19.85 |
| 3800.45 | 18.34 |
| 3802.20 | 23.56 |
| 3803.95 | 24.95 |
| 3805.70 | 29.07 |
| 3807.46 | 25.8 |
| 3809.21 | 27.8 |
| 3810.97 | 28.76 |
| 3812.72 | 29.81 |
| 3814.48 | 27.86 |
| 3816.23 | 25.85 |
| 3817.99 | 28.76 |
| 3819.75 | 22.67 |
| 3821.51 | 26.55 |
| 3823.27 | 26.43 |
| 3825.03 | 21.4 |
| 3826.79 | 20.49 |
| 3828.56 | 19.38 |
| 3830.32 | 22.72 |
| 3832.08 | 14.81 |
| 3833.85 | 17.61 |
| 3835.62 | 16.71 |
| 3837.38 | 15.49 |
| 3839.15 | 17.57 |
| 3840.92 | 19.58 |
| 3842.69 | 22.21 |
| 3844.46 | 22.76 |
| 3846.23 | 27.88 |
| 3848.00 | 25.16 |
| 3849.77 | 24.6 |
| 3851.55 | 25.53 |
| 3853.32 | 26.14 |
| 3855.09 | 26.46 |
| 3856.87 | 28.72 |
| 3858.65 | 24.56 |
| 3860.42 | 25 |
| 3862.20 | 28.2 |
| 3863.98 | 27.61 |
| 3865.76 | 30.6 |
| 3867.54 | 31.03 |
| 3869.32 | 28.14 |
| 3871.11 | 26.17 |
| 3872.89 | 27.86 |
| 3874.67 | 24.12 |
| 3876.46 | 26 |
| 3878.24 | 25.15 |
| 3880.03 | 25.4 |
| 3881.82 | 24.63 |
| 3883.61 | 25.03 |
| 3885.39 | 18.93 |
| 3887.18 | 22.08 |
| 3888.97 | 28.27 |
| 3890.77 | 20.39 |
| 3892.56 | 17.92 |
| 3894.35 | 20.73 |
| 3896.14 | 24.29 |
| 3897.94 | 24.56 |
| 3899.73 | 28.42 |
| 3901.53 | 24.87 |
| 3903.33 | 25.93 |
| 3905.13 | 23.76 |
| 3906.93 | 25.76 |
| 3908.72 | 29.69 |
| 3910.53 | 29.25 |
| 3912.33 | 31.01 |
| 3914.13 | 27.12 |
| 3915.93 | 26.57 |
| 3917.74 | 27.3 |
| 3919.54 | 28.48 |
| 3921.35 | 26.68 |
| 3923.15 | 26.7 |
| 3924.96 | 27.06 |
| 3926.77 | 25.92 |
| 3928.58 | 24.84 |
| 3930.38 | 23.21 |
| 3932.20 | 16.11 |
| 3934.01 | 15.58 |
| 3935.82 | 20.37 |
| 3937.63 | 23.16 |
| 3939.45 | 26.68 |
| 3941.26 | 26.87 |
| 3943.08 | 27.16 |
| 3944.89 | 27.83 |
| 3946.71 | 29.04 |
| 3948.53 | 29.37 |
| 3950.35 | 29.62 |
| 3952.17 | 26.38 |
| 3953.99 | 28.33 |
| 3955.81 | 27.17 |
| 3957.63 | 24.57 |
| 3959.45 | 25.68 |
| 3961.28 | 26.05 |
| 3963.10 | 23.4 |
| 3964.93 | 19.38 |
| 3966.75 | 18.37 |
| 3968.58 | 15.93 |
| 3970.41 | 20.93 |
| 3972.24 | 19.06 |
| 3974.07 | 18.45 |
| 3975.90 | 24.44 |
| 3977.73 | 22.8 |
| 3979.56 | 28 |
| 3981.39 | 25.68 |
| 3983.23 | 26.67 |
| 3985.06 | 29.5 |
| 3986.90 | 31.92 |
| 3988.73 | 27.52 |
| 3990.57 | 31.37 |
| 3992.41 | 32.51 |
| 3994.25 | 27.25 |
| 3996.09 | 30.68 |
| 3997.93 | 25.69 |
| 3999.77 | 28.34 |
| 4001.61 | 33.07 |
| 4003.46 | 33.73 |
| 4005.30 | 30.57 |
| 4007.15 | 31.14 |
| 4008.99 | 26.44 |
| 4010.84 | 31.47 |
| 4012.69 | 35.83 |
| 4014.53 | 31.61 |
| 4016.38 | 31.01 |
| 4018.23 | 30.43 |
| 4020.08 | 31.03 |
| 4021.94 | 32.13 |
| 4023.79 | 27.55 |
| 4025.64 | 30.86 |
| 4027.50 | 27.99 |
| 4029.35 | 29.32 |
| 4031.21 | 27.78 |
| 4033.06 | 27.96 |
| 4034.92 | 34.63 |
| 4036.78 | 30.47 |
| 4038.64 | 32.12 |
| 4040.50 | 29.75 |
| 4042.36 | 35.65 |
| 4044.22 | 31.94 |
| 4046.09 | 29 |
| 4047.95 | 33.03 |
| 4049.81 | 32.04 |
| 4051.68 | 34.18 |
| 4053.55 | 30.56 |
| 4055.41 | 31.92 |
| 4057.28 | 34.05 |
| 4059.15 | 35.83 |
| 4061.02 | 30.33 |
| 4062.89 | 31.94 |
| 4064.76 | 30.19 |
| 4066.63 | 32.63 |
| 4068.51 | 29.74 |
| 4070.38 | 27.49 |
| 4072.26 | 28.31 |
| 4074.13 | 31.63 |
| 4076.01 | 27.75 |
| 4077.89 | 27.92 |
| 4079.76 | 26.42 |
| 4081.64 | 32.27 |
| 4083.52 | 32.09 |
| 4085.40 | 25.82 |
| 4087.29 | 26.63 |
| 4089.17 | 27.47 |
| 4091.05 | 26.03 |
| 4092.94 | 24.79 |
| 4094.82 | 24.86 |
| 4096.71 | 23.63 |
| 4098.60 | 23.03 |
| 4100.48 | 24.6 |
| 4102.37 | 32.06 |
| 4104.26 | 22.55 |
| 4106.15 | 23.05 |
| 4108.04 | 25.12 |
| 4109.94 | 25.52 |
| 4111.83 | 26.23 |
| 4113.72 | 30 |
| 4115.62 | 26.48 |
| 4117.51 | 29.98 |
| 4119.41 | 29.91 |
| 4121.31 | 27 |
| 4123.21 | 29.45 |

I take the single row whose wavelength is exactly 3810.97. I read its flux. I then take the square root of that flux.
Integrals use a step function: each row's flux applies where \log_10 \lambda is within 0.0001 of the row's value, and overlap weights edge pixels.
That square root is 5.4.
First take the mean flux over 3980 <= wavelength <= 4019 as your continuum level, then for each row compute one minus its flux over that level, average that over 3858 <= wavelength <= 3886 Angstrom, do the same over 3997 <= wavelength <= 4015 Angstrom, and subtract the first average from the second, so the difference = -0.15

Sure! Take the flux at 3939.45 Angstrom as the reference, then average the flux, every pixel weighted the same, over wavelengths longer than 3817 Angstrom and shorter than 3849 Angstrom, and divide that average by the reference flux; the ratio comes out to 0.81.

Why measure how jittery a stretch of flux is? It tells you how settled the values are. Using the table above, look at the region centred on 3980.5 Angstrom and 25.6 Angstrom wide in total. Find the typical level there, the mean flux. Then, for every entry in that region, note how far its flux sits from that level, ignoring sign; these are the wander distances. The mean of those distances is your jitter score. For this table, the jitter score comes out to 4.3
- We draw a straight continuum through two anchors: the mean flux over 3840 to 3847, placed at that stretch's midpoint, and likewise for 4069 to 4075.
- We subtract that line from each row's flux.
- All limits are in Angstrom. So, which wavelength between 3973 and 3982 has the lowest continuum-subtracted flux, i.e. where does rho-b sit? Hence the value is 3974.07 Angstrom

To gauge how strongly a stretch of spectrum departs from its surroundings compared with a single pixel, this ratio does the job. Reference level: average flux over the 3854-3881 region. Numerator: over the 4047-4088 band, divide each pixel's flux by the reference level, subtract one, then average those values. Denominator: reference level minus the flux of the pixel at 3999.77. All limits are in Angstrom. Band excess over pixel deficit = -0.10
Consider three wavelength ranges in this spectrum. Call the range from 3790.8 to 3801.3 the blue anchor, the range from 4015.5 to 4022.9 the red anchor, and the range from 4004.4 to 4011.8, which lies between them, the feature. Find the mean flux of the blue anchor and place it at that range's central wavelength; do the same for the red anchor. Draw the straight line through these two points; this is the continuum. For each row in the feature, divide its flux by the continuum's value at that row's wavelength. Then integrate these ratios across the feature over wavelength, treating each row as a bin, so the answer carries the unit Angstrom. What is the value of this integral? 7.2 Angstrom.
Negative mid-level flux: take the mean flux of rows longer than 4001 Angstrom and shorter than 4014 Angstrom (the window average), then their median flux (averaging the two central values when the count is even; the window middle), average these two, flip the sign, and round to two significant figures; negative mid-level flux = -32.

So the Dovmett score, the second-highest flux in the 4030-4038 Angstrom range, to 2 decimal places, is 30.47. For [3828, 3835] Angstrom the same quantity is 19.38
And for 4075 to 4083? 27.92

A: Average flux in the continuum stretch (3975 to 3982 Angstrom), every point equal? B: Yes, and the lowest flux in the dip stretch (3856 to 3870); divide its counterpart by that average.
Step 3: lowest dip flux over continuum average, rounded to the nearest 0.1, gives 1.0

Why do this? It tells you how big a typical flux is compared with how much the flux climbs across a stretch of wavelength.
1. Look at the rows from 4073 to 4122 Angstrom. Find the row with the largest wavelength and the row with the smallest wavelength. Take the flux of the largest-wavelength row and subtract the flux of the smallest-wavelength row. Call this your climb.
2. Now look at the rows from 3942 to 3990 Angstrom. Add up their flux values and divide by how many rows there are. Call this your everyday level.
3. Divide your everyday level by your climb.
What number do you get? -5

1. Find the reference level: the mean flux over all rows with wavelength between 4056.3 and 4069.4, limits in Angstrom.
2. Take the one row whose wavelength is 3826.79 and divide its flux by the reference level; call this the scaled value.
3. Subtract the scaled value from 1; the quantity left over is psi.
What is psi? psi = 0.36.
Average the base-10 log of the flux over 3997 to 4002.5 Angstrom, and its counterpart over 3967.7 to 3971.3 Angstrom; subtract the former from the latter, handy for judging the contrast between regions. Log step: -0.20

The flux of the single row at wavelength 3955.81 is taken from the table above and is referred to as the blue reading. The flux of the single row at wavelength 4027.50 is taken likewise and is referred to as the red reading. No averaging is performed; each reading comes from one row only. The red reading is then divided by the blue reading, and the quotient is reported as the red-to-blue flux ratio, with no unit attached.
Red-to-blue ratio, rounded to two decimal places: 1.03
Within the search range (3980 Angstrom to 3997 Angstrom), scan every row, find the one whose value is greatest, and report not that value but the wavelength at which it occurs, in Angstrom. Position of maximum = 3992.41 Angstrom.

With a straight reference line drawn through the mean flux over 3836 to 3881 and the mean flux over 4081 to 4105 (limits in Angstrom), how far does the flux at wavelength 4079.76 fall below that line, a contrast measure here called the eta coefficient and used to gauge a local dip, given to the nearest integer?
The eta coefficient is 0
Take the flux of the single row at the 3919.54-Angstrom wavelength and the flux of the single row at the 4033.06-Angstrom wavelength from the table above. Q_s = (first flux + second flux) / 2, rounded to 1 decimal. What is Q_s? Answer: 28.2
